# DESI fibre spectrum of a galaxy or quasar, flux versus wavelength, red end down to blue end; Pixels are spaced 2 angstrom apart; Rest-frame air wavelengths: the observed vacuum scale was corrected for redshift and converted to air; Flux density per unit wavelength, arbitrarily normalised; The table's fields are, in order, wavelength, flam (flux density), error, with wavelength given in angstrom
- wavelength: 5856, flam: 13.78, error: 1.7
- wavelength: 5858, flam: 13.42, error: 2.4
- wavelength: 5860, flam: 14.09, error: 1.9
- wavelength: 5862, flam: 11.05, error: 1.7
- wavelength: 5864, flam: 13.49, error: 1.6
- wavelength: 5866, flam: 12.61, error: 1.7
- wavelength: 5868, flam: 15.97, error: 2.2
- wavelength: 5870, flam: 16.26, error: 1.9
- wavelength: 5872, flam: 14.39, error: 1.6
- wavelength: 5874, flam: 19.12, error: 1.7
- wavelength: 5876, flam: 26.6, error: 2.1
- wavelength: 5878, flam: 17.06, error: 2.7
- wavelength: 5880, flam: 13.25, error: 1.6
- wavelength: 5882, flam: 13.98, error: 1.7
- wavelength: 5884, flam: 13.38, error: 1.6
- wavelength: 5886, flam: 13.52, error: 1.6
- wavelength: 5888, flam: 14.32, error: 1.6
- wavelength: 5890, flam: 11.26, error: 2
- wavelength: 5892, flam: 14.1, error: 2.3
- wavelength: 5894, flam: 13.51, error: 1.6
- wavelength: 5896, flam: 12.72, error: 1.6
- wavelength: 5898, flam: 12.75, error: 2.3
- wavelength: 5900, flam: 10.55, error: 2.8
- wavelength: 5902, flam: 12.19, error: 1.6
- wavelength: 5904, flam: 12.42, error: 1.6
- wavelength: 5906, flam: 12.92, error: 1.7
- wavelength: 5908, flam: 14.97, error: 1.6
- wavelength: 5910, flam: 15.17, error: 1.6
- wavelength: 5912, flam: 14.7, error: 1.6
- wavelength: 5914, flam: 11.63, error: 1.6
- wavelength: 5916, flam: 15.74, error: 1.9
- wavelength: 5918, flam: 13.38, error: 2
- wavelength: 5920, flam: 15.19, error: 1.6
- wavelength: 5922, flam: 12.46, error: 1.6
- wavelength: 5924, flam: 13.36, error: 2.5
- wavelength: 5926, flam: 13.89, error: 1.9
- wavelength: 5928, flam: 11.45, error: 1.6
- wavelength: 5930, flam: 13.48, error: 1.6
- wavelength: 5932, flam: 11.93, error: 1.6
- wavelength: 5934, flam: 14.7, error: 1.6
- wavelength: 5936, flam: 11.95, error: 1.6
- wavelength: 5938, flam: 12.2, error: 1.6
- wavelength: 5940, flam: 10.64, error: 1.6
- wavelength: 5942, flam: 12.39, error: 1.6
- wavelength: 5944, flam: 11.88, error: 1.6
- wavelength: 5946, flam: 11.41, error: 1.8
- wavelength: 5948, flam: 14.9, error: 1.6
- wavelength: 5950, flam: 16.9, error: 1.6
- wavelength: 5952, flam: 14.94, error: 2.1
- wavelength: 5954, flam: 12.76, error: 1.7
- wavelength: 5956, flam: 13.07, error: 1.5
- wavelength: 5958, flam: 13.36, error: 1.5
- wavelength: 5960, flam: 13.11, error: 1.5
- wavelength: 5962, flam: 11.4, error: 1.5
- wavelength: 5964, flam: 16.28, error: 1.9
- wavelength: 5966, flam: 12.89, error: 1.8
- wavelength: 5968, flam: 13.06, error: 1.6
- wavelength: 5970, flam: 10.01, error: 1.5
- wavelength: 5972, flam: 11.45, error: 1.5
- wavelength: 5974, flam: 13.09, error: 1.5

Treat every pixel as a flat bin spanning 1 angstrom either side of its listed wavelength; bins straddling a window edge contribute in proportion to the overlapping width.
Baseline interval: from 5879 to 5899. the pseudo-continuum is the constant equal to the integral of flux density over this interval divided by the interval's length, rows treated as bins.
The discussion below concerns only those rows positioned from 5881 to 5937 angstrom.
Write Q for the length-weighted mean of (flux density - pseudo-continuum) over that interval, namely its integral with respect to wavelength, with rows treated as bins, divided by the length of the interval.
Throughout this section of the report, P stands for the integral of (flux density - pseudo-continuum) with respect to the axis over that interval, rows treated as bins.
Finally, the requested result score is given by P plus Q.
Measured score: -0.4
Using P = -0.4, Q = -0.01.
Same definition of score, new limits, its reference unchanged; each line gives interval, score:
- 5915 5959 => -0.3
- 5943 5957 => 6.2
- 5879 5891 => 0.1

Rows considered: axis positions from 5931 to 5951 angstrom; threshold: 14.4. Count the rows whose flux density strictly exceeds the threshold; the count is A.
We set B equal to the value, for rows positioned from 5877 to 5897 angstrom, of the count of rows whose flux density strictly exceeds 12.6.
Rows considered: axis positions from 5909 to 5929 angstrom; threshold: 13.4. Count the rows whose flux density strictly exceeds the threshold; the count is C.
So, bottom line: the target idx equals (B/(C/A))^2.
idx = 29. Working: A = 3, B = 9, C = 5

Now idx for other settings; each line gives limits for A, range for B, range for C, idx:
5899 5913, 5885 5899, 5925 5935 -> 36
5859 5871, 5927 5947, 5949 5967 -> 2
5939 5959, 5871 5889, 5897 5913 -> 81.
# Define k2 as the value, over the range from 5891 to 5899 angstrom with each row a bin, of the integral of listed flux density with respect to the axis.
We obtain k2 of 106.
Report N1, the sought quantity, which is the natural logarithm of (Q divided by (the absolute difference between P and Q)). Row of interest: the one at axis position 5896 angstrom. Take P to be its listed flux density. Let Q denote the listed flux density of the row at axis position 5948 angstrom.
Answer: 1.9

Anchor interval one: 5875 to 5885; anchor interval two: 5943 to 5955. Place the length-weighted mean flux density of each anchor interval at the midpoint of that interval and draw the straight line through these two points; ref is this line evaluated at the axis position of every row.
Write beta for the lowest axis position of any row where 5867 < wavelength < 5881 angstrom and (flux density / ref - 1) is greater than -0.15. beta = 5868 angstrom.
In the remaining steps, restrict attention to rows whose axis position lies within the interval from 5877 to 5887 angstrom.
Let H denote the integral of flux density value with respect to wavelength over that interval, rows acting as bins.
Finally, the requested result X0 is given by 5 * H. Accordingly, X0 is 712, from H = 142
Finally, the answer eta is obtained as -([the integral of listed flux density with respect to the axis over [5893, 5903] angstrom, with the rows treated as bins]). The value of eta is -123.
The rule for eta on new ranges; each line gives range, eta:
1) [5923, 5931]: -104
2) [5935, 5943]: -94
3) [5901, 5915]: -188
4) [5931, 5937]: -77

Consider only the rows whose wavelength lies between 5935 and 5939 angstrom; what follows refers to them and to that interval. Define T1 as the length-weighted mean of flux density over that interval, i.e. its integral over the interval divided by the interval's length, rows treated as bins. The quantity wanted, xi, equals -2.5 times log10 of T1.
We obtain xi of -2.70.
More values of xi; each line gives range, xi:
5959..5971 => -2.77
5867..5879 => -3.15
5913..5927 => -2.84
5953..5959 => -2.79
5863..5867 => -2.79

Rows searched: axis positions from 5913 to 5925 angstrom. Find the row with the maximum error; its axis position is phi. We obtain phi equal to 5924 angstrom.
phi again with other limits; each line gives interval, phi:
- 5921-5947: 5924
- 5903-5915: 5906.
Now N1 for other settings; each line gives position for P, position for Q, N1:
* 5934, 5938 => 1.6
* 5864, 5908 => 2.3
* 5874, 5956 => 0.8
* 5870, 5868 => 4.0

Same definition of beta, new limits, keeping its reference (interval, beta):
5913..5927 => 5916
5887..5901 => 5888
